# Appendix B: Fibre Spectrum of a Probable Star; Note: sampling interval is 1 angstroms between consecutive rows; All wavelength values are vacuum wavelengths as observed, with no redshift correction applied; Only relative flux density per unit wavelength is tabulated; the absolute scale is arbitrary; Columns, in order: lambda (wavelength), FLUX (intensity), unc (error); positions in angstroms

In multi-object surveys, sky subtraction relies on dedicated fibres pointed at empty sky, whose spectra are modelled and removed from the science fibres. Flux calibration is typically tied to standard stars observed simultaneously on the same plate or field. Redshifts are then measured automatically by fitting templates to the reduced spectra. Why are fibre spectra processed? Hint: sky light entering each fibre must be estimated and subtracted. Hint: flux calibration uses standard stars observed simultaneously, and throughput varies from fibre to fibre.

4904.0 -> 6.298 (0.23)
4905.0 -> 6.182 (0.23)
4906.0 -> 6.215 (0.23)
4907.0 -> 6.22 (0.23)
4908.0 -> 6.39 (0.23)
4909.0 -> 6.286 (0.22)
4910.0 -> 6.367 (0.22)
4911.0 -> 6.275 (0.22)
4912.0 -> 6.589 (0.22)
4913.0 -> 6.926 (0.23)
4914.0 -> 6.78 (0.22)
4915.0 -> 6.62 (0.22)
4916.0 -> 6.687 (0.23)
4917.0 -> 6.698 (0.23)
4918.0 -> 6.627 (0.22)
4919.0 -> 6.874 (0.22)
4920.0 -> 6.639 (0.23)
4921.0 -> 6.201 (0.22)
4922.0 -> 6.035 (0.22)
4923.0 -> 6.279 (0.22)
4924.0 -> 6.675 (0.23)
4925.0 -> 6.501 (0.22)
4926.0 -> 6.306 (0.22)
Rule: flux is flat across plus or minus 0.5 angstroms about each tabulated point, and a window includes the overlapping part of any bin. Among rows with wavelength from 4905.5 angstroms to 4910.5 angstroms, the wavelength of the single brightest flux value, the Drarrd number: 4908.0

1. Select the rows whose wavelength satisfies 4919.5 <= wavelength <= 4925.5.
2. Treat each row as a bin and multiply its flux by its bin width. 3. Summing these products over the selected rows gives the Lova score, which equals 38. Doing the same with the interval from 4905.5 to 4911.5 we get 38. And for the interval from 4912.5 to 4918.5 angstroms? 40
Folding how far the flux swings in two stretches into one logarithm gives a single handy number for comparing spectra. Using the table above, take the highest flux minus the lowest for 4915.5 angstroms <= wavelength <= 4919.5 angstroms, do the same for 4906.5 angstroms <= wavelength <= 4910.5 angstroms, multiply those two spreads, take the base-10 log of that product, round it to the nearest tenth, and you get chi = -1.4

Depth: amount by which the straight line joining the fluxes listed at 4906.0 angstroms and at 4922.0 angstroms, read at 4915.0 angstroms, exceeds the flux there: -0.51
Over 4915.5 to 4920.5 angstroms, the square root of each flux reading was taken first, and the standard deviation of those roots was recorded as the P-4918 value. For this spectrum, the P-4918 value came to 0.02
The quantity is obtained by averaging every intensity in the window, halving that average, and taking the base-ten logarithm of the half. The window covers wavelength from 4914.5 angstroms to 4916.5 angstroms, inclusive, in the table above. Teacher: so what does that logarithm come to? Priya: 0.522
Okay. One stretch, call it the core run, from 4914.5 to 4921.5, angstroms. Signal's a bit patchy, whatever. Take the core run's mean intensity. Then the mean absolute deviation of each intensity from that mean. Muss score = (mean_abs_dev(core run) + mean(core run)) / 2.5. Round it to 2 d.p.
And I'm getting 2.70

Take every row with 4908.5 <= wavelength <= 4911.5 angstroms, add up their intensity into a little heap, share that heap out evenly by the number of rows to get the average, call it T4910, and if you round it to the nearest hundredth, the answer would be 6.31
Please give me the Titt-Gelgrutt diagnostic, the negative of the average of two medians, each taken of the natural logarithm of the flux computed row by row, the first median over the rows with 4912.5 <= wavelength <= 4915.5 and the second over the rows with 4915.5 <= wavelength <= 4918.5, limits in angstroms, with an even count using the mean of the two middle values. -1.91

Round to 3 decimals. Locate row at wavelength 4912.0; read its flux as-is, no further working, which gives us 6.589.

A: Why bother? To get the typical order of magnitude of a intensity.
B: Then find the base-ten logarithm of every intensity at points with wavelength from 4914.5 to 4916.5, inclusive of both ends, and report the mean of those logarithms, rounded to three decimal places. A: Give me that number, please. 0.823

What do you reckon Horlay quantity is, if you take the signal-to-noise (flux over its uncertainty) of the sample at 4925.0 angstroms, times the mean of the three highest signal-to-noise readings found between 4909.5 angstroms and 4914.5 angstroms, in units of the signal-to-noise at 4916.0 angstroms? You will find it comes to 30.8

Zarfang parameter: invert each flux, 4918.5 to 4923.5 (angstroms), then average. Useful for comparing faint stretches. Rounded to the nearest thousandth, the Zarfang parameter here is 0.156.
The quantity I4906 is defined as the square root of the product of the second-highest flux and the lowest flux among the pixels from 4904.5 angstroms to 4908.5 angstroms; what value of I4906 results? 6.20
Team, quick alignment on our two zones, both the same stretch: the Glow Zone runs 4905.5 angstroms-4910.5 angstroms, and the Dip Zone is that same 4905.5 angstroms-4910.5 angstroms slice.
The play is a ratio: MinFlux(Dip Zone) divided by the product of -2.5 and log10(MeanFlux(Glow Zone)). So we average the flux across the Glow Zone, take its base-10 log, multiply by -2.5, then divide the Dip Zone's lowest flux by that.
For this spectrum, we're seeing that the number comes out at -3.11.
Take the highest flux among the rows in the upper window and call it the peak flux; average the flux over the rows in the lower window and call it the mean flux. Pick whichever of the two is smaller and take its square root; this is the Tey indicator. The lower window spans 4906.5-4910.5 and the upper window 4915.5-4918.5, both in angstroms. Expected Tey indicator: 2.51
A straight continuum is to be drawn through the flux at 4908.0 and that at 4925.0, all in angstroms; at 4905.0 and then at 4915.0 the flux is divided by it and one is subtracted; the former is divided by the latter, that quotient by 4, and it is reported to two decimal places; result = -0.26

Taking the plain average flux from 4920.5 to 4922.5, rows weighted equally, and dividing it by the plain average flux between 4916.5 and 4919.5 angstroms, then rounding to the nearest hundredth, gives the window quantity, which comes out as 0.91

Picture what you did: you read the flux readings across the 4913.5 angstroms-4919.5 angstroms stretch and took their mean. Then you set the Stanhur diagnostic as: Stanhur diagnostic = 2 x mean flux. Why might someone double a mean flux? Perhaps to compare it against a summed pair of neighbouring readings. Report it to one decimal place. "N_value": 13.4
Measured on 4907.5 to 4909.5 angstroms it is 12.7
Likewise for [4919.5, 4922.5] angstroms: 12.6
